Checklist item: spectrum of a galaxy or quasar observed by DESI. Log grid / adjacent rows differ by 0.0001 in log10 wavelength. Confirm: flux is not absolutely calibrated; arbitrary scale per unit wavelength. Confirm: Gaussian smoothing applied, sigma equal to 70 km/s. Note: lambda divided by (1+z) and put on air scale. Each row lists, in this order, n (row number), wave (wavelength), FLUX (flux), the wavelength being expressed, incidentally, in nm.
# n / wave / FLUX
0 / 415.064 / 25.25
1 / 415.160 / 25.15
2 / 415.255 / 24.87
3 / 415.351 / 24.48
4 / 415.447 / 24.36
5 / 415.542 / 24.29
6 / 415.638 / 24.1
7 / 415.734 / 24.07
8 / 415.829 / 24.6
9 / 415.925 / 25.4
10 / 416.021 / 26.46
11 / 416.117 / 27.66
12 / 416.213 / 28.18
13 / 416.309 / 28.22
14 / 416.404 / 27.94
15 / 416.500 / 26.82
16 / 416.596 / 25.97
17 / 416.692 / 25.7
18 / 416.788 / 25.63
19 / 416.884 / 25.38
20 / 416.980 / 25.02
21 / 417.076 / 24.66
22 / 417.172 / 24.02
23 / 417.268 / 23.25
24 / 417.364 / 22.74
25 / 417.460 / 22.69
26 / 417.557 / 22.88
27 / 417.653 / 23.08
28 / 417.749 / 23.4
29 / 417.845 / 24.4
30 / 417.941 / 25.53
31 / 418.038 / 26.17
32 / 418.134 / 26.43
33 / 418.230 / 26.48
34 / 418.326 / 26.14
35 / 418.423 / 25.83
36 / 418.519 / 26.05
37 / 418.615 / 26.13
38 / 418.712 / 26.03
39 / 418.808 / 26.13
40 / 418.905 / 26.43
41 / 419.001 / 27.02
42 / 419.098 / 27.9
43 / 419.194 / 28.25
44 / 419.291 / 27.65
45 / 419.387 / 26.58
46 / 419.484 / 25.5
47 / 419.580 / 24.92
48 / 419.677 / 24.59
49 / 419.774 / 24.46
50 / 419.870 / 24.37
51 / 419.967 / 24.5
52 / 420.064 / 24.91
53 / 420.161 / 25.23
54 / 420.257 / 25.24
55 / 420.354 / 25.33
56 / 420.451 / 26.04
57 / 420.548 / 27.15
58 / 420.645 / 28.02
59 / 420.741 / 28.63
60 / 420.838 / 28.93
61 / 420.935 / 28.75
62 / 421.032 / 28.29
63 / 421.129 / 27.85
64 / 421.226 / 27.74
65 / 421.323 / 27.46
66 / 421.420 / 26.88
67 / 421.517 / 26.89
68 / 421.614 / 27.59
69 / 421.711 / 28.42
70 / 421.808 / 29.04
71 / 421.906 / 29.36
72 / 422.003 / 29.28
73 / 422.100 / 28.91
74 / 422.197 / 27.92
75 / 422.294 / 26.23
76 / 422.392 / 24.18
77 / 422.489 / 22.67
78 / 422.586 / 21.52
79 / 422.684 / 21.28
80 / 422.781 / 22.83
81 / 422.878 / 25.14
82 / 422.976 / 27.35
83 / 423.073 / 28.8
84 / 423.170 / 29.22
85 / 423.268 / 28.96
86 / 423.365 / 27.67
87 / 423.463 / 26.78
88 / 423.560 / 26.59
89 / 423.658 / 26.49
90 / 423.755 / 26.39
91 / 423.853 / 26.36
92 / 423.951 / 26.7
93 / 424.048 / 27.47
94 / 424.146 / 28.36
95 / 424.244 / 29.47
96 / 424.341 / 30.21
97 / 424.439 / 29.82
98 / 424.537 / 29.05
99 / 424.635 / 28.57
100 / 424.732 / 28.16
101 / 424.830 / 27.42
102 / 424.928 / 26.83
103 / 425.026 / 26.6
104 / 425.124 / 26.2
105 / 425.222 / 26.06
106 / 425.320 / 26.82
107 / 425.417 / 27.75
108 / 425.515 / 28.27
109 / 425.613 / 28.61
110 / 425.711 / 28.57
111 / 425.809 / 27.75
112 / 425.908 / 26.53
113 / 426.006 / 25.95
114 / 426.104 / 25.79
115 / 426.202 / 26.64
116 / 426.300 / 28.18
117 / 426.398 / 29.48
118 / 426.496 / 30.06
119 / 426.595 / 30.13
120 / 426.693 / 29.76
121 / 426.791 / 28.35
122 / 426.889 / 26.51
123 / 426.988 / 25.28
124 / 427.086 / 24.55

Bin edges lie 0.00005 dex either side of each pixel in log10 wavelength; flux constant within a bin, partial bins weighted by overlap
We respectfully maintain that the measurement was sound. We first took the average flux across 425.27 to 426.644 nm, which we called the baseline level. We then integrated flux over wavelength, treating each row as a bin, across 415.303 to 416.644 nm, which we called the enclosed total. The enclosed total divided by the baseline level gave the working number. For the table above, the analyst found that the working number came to 1.245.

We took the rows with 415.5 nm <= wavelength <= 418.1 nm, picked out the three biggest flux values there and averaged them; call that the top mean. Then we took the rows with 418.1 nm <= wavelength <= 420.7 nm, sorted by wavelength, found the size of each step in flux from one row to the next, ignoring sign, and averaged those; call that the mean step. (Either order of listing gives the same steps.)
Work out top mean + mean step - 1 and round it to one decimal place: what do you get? 27.5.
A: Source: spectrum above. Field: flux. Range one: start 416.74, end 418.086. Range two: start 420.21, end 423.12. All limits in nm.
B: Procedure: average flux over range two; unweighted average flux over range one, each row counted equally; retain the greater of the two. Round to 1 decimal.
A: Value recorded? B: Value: 26.8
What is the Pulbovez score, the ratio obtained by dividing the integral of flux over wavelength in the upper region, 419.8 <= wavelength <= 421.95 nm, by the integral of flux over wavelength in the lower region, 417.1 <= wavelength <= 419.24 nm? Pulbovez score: 1.08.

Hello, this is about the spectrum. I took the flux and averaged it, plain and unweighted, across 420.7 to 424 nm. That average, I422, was 27.0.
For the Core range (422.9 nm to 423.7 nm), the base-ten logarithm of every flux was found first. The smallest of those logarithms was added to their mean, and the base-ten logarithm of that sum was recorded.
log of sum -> 0.457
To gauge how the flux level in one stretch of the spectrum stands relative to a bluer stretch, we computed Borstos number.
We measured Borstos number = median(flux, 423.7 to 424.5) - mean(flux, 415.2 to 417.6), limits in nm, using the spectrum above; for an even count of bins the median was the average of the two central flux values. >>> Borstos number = 2.7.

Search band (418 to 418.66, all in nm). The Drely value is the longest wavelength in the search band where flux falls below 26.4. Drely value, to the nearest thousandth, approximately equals 418.615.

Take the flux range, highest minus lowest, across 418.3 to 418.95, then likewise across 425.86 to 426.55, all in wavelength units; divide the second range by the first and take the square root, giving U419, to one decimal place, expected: 2.7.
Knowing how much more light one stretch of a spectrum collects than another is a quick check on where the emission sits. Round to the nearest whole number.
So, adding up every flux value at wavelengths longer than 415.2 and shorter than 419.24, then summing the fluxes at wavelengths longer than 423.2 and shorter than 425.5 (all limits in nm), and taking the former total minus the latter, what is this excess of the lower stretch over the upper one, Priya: 436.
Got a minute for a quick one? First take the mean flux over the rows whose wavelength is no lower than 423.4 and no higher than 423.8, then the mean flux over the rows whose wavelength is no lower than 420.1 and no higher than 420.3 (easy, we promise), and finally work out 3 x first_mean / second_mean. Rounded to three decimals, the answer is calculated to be 3.158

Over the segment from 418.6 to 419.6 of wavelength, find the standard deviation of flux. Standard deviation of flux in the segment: 1.0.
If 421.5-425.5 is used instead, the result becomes 2.1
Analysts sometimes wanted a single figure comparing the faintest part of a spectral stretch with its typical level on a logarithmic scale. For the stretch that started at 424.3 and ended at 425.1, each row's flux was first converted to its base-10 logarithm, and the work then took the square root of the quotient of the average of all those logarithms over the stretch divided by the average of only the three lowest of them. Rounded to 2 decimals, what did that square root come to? 1.01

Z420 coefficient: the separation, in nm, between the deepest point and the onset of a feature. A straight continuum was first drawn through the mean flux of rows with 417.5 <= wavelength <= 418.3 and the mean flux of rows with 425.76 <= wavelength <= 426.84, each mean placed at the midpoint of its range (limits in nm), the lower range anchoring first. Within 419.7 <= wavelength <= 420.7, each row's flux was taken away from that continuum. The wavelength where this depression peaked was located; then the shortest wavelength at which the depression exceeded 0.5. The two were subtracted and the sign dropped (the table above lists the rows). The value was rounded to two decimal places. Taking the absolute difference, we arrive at 0.10 nm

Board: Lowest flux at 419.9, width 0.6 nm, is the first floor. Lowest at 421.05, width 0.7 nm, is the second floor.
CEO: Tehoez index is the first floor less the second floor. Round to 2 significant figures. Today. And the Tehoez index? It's -3.1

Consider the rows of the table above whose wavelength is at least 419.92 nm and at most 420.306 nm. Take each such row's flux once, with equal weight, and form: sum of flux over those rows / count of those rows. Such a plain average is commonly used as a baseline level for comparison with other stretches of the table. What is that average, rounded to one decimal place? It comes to 25.0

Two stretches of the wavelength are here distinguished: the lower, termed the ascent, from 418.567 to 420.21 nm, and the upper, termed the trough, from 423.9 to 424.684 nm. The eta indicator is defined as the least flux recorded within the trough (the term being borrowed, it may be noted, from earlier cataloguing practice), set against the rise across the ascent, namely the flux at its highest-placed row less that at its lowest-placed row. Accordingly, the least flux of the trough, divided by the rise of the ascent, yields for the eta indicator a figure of -30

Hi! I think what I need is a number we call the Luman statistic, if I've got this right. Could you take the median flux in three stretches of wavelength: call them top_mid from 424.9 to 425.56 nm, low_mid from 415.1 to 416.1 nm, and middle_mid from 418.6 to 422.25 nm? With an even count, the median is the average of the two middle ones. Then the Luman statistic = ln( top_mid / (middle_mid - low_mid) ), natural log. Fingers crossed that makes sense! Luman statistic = 2.36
